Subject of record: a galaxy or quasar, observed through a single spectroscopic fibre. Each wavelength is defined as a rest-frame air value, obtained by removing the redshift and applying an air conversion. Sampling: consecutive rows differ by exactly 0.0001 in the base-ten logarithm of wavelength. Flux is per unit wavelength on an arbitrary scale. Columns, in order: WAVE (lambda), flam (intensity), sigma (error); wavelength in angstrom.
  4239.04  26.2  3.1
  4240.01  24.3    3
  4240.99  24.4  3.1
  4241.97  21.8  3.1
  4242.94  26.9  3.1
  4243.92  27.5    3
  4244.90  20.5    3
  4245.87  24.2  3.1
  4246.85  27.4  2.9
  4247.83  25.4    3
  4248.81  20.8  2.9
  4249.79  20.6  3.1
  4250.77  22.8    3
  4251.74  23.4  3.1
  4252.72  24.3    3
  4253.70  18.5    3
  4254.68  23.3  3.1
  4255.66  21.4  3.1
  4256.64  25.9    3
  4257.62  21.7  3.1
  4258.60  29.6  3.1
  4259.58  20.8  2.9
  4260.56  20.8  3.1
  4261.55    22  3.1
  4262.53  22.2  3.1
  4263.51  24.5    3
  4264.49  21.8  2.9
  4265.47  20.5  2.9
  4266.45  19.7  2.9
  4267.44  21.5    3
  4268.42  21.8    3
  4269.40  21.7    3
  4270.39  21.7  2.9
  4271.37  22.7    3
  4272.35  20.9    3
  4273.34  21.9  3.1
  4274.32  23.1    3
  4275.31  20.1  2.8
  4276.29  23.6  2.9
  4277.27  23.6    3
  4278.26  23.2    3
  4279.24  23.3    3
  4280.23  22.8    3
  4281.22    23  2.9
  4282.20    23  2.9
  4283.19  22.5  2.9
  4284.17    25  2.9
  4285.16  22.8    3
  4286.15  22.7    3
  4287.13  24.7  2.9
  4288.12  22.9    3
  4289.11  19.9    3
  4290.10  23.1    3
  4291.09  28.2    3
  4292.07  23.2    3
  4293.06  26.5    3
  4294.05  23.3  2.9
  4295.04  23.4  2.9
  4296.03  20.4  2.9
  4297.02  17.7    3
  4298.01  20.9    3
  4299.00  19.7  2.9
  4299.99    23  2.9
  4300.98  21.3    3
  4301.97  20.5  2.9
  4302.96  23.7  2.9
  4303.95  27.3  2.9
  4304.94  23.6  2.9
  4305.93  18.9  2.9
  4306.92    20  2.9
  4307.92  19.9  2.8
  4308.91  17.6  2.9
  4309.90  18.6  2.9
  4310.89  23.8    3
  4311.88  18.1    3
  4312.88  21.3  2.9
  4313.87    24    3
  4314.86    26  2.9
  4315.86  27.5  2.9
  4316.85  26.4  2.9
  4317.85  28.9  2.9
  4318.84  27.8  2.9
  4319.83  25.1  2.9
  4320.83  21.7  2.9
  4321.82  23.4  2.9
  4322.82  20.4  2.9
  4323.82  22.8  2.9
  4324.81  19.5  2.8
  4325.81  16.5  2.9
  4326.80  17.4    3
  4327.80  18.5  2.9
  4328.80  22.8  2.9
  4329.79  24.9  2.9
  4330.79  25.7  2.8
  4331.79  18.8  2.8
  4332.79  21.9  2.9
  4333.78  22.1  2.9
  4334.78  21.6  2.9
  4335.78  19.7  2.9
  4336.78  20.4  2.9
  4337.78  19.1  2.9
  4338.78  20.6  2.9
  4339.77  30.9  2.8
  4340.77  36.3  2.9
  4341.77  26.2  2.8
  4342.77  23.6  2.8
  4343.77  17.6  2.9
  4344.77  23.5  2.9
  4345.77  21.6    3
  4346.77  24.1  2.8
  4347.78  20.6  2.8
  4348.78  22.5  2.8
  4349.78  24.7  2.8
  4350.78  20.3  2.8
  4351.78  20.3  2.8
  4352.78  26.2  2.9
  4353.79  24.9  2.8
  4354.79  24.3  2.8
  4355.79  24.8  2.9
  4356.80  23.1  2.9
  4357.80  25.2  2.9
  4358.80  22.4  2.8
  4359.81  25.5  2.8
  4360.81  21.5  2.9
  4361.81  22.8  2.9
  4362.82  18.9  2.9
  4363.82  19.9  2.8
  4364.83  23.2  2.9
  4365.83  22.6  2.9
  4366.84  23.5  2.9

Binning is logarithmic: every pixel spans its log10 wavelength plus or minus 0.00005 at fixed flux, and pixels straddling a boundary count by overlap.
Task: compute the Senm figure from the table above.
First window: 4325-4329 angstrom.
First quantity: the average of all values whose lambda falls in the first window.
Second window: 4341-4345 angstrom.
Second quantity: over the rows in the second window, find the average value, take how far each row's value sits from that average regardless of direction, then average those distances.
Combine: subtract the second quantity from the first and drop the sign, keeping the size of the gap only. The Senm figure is 16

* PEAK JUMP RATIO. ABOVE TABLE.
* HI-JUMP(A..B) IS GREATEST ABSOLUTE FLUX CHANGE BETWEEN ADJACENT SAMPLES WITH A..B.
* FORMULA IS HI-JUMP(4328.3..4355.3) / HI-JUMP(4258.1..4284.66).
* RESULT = 1.17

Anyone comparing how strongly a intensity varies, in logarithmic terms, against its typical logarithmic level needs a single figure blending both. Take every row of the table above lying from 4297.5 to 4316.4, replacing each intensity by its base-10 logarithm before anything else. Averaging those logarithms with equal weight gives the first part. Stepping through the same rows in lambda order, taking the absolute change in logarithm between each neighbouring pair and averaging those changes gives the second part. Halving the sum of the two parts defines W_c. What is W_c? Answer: 0.694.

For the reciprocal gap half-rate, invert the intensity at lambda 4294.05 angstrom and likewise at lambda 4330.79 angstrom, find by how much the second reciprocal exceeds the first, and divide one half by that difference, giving -125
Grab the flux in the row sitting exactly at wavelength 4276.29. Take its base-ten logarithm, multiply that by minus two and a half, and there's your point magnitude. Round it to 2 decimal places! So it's -3.43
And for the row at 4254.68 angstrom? -3.42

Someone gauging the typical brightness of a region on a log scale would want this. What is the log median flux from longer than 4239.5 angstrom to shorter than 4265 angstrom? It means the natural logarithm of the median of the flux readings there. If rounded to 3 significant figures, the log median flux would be 3.14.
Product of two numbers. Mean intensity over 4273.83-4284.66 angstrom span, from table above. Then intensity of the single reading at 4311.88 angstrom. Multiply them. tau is 417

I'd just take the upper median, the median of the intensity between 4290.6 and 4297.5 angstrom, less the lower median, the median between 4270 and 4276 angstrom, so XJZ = 1.5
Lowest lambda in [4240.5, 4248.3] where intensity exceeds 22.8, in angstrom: 4240.99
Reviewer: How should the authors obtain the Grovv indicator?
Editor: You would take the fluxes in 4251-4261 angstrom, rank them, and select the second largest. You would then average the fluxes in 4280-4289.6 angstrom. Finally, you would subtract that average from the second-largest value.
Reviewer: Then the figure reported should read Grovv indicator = 2.97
